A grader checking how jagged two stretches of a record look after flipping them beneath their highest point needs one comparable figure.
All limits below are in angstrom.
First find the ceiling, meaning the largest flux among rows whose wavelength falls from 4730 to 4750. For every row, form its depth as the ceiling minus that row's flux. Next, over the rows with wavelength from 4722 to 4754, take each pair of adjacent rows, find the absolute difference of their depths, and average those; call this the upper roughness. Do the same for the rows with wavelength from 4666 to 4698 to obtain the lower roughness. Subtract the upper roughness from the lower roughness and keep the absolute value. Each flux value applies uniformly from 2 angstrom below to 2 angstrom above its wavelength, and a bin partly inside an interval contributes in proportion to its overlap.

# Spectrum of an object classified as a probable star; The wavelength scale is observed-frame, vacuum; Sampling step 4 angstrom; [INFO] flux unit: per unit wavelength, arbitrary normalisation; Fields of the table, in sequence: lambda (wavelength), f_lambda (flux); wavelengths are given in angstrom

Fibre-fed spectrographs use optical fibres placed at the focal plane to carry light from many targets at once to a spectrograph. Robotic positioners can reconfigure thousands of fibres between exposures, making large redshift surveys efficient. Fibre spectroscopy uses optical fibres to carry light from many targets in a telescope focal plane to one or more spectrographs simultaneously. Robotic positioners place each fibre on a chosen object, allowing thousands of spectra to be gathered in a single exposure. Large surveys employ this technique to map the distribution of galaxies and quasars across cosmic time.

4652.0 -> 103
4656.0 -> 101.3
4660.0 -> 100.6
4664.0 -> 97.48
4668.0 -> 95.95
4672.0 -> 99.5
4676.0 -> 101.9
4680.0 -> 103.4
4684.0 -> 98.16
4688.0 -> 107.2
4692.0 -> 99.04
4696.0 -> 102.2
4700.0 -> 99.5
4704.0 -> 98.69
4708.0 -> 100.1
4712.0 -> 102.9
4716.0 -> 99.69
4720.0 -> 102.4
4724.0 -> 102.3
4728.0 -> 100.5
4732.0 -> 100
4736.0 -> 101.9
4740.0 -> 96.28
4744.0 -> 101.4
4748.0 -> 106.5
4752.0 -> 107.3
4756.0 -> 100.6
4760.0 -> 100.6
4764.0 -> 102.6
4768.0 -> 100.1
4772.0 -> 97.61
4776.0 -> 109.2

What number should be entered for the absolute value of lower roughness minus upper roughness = 1.7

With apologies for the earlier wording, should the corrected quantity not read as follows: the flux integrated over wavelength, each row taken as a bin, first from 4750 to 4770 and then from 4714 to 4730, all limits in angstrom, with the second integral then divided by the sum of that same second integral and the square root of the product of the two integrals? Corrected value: 0.47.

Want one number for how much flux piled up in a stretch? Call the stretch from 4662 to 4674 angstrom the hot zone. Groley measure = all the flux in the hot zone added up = 293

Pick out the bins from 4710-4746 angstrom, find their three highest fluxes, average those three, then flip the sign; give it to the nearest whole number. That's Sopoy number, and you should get -103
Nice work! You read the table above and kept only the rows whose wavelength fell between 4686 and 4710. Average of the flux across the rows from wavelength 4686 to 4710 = 101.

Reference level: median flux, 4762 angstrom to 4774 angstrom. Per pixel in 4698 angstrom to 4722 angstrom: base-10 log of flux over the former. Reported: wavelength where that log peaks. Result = 4712.0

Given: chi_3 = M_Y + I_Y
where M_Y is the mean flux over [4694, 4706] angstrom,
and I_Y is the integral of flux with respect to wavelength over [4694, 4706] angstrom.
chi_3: 1302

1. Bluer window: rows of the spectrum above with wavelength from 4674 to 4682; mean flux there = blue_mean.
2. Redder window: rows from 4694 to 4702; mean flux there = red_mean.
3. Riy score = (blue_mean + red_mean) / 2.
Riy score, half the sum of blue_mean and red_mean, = 102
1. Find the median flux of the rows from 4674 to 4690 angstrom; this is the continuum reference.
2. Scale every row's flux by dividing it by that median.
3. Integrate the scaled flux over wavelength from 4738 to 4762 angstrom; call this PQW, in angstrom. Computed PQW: 23.9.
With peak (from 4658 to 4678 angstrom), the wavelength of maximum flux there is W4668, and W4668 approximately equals 4676.0 angstrom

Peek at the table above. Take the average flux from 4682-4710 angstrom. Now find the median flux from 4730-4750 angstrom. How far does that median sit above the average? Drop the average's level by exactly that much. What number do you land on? 100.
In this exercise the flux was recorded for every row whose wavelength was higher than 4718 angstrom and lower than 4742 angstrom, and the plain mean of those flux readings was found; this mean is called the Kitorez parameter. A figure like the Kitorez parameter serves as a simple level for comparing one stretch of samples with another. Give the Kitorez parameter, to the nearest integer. 101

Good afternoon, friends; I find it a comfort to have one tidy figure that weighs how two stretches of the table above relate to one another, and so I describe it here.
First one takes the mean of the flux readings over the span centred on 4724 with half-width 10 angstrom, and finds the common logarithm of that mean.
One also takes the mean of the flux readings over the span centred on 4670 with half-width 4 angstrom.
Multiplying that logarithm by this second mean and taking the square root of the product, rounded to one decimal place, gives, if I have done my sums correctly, 14.0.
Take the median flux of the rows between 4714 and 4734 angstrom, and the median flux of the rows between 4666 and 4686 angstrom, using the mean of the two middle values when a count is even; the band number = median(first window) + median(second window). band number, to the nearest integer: 200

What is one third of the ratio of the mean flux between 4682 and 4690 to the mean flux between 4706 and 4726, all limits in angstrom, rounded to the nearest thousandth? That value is 0.337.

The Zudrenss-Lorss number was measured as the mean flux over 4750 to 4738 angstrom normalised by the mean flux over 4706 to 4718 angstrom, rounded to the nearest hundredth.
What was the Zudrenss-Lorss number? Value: 1.00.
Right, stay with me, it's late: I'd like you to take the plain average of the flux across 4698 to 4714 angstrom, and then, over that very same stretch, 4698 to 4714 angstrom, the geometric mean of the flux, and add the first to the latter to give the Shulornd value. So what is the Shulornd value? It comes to 201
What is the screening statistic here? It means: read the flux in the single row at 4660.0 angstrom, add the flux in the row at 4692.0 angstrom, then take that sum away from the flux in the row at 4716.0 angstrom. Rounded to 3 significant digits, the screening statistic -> -100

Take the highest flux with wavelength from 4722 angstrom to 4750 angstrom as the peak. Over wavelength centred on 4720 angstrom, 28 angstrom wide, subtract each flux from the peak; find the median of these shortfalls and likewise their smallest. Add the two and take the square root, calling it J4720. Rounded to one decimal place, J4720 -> 3.1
